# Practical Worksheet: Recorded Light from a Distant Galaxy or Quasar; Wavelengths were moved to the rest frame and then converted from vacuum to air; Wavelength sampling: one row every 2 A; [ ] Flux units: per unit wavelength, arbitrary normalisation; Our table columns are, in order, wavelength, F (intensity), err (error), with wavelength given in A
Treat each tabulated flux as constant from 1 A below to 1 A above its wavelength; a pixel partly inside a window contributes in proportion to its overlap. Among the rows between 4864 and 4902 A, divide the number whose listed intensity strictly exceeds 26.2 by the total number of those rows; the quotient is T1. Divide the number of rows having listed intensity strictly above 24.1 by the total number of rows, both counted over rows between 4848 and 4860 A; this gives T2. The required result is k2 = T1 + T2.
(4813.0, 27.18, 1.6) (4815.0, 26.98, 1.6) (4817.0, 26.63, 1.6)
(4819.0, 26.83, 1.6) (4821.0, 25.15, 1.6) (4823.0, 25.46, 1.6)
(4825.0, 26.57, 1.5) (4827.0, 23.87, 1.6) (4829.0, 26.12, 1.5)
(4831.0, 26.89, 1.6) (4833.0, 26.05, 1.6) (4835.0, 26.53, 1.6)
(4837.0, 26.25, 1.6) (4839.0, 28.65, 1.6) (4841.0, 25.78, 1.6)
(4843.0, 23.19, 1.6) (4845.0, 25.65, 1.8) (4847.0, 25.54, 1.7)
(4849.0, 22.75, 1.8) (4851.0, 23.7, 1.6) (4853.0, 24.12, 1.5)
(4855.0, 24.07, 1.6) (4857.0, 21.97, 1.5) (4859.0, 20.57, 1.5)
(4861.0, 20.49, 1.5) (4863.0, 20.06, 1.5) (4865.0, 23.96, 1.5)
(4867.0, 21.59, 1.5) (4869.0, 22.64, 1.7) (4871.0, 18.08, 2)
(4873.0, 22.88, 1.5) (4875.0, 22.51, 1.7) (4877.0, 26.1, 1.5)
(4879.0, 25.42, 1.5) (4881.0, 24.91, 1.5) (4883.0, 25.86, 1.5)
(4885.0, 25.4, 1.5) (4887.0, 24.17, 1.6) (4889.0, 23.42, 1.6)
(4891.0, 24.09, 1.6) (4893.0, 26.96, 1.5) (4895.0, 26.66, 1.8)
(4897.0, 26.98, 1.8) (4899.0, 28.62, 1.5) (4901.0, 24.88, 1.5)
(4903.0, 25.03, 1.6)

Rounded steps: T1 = 0.21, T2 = 0.17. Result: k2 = 0.38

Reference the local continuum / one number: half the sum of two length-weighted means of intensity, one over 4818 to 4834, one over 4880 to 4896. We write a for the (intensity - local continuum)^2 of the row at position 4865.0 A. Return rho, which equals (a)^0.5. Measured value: 1.57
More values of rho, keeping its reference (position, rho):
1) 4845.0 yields 0.12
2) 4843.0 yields 2.34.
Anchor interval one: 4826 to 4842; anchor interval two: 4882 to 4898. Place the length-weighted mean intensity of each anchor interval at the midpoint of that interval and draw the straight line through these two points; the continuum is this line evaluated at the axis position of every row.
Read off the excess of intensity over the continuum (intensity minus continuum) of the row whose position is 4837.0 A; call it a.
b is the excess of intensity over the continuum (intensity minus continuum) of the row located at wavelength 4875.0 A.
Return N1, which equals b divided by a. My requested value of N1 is -118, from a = 0.0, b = -3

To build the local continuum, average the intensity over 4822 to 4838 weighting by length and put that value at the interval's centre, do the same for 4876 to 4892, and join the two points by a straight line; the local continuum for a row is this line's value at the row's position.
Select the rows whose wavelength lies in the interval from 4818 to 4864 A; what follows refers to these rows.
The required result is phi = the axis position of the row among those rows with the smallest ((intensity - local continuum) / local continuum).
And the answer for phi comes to 4863.0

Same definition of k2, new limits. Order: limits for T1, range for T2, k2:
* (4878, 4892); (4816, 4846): 0.87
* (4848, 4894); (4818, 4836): 0.93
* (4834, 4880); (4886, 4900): 0.84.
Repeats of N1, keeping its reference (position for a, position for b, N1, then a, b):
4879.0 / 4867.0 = 23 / -0.2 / -4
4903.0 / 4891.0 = 6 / -0.2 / -1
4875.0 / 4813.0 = 0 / -3.2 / 1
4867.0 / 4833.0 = 0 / -4.2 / 0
